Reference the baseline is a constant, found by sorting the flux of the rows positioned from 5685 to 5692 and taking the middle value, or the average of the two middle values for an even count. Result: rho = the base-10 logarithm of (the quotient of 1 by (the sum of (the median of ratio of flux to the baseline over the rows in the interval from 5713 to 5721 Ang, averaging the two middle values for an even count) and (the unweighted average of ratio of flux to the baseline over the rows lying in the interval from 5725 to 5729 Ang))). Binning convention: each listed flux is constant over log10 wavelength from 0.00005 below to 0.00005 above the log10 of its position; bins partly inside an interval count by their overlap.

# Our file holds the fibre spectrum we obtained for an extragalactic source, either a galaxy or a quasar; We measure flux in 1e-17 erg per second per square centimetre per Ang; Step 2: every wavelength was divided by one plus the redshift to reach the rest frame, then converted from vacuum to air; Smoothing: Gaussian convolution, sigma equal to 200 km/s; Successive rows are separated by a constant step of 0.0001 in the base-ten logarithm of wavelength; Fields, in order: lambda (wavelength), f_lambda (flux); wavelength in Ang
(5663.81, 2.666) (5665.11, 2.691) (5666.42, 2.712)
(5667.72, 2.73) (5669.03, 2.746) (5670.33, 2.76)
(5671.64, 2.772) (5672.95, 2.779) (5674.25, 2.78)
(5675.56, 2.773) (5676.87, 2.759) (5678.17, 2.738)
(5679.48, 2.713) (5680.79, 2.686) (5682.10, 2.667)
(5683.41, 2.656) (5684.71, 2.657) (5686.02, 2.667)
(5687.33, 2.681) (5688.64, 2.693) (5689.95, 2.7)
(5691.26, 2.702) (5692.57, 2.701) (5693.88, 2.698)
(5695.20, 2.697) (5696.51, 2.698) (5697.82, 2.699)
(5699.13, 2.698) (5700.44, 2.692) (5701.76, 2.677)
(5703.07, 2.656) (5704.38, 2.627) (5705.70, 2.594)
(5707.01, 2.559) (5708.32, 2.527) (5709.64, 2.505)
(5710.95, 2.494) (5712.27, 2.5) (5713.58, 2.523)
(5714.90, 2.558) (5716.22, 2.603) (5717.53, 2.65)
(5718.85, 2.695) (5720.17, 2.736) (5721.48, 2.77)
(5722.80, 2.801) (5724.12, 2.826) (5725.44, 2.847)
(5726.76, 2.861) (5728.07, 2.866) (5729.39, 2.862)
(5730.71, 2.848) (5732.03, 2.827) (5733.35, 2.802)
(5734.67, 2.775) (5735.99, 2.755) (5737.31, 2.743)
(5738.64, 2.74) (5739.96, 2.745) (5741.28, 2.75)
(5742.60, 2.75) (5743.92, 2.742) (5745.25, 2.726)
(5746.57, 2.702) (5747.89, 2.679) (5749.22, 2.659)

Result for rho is -0.309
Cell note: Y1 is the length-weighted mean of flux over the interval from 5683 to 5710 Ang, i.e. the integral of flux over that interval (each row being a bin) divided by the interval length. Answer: 2.66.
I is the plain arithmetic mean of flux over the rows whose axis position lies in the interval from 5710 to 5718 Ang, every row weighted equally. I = 2.55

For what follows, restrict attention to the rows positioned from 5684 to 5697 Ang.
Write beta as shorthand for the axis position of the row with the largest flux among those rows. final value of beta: 5691.26 Ang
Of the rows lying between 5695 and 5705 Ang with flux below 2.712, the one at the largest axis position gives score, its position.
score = 5704.38 Ang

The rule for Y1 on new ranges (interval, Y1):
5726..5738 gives 2.82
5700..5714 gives 2.58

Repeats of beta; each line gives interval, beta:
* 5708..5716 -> 5714.90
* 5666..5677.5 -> 5674.25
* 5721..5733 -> 5728.07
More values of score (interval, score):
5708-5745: 5718.85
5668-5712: 5710.95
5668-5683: 5682.10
